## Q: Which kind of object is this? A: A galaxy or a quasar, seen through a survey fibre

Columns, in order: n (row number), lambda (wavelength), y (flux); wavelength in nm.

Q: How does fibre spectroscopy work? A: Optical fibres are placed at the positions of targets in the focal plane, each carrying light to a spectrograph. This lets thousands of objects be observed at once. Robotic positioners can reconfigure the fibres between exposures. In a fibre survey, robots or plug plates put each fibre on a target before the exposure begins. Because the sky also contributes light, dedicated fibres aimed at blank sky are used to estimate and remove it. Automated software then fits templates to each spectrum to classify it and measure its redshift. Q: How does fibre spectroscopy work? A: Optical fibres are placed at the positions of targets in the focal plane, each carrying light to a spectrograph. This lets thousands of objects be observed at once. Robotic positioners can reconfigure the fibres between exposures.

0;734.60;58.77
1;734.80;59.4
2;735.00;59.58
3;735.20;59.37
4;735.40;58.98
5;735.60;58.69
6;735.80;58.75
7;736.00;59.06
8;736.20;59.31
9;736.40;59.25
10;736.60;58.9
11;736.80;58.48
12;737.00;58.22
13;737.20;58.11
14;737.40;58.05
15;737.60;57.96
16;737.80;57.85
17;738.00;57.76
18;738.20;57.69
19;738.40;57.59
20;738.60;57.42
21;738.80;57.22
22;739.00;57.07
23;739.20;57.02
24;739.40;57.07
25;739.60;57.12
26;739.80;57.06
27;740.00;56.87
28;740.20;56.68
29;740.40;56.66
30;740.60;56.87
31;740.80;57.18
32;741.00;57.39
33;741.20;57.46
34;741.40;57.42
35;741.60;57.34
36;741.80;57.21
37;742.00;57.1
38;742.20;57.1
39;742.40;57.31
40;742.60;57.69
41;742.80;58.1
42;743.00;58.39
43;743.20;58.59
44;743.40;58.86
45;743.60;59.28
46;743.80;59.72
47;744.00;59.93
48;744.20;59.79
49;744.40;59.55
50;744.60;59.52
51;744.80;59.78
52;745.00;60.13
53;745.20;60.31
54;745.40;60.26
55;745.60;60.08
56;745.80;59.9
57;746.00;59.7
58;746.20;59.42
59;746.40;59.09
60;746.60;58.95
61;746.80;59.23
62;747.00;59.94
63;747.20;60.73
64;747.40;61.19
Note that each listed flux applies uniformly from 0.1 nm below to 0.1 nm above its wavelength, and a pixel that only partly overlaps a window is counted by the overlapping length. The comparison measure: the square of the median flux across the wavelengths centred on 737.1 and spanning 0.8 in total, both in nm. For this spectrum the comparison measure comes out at 3383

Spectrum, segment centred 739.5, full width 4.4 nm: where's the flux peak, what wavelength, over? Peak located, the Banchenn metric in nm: 737.40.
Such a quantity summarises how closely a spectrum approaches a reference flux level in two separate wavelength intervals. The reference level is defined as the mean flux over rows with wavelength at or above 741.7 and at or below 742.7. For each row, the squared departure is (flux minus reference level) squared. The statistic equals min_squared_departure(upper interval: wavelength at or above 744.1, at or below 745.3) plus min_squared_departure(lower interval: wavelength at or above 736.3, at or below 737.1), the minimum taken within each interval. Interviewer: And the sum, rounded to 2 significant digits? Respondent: 5.9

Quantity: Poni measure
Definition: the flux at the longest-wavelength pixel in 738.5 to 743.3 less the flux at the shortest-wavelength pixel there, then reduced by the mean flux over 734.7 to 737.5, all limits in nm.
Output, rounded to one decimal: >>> -57.7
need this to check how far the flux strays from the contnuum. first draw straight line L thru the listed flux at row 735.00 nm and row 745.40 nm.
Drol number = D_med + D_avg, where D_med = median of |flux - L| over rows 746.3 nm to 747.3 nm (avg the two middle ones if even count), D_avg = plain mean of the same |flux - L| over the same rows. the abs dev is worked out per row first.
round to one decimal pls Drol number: 2.0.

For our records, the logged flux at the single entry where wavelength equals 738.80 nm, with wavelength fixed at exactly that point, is 57.22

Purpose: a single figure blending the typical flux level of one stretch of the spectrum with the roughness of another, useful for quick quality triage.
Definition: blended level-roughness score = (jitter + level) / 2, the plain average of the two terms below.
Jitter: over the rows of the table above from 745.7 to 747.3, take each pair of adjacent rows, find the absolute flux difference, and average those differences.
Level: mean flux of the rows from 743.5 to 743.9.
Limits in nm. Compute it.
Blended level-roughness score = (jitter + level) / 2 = 29.9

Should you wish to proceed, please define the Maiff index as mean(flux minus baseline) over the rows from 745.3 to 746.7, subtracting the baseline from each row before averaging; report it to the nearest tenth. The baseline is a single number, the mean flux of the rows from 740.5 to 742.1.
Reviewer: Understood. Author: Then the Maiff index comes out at 2.4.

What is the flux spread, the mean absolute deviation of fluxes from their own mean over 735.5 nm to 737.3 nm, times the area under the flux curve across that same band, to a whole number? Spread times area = 36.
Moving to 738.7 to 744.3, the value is 256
